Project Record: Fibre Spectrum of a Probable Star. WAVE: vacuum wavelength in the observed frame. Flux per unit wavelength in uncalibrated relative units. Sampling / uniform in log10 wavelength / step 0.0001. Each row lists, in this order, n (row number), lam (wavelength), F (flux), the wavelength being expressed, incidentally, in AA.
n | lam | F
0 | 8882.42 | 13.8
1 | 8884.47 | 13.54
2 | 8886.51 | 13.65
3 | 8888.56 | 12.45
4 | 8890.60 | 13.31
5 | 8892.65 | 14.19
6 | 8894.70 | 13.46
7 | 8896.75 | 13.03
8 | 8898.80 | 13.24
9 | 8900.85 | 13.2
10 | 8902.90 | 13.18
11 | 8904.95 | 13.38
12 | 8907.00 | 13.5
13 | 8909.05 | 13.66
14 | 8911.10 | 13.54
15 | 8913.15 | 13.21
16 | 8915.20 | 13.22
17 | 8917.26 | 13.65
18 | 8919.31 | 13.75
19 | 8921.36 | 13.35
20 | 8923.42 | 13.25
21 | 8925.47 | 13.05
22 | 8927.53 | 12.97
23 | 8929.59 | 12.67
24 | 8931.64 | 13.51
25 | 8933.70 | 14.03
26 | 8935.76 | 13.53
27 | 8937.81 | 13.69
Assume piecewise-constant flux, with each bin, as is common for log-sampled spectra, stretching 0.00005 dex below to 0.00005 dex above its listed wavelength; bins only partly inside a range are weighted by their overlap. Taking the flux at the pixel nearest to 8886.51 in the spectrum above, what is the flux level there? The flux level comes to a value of 13.65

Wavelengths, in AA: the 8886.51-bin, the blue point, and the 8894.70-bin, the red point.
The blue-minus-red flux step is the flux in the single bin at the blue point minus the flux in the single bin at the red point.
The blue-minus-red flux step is 0.19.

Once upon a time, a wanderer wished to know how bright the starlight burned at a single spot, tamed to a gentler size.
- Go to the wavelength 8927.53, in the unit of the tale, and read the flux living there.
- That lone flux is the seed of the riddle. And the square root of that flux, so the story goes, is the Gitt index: 3.60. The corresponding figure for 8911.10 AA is 3.68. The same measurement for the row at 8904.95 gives 3.66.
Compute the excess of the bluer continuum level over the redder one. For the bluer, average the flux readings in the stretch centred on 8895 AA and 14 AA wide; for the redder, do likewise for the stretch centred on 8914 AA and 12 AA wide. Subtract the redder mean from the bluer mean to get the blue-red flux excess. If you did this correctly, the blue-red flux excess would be -0.2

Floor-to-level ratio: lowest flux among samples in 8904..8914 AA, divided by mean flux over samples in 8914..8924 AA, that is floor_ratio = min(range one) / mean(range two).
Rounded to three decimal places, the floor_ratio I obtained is 0.983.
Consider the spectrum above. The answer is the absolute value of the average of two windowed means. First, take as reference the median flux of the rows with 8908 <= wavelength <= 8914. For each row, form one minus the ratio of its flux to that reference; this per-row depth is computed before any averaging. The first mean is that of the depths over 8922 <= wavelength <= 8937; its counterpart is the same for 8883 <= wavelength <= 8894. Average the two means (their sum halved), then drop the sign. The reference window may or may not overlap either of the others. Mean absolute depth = 0.013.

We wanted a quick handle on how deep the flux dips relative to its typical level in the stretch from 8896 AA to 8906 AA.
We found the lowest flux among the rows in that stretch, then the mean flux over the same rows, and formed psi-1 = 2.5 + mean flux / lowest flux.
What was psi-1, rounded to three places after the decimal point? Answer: 3.514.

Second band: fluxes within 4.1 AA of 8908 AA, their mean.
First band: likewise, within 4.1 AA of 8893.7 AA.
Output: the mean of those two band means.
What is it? 13.5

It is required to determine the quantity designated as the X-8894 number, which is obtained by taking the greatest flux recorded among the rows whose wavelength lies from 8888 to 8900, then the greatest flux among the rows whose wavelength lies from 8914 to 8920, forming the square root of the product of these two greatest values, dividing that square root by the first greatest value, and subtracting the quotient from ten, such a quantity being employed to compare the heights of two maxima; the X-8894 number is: 9.02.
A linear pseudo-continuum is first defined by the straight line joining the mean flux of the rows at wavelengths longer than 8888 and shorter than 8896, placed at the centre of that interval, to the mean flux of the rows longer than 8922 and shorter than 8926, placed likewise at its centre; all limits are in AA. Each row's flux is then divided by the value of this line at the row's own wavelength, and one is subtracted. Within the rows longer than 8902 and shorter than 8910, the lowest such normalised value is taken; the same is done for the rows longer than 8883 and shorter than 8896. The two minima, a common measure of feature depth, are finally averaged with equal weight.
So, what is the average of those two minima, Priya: -0.04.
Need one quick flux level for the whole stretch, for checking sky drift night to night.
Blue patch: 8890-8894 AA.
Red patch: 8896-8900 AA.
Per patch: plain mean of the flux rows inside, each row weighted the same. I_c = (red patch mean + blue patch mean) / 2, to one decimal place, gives 13.4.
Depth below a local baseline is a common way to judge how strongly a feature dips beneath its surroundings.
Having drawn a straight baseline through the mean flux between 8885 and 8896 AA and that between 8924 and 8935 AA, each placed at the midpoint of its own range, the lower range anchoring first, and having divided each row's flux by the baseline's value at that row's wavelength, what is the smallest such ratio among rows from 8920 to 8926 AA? 0.984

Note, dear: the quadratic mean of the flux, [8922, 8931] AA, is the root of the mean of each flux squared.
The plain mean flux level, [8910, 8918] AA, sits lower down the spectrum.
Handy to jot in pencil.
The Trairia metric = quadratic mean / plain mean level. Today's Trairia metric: 0.97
